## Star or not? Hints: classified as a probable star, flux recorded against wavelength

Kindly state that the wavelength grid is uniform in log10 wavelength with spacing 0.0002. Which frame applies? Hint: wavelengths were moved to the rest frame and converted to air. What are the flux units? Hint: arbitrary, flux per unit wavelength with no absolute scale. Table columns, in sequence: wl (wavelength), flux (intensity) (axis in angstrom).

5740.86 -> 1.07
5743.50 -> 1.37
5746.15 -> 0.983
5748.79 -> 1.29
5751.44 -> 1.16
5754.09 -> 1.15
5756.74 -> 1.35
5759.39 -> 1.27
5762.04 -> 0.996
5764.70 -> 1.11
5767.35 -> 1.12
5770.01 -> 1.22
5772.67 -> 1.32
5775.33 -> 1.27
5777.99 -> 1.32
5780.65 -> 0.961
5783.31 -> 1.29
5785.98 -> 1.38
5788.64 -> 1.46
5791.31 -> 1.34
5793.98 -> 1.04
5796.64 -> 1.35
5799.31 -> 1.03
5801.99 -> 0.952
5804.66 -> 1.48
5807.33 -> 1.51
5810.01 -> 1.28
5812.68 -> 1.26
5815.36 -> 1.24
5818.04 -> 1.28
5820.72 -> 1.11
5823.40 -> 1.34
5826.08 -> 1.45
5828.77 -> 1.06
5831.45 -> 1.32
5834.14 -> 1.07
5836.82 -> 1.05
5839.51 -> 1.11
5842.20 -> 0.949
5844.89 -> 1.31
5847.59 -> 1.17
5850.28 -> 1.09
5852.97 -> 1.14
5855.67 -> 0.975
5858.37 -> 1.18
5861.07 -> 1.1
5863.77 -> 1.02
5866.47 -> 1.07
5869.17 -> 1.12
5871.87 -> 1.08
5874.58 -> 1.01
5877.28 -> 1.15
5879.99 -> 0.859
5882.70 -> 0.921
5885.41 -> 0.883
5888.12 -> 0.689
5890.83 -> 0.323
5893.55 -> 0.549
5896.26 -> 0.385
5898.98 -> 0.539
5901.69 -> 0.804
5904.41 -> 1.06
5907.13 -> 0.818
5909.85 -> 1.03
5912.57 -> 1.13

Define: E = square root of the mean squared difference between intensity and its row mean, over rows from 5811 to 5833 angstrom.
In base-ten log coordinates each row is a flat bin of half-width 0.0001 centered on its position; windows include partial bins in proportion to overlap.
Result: 0.117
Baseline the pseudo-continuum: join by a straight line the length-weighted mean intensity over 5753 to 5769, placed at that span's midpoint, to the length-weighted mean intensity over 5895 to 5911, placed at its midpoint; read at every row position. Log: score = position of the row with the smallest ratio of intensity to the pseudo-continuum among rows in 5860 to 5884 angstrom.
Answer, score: 5879.99 angstrom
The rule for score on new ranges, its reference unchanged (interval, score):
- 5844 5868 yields 5855.67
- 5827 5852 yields 5842.20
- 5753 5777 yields 5762.04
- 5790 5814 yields 5801.99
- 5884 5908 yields 5890.83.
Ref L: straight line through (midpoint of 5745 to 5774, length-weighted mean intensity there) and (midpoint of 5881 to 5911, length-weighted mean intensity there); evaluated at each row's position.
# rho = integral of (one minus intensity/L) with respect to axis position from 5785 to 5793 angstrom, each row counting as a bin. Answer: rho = -2.2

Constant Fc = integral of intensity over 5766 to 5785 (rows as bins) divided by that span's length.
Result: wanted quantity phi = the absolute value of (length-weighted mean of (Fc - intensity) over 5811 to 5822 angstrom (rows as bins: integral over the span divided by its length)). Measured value 0.01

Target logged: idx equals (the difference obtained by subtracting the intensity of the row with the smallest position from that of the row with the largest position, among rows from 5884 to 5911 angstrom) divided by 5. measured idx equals 0.03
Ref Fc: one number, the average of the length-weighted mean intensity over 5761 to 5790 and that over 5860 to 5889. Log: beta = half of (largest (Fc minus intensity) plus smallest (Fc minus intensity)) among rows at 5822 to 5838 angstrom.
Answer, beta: -0.14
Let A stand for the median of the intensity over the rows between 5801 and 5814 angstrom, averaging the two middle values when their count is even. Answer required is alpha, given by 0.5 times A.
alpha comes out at 0.64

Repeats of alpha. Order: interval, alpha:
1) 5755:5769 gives 0.56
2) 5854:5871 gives 0.54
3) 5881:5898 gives 0.31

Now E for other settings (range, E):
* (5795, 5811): 0.211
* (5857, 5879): 0.055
